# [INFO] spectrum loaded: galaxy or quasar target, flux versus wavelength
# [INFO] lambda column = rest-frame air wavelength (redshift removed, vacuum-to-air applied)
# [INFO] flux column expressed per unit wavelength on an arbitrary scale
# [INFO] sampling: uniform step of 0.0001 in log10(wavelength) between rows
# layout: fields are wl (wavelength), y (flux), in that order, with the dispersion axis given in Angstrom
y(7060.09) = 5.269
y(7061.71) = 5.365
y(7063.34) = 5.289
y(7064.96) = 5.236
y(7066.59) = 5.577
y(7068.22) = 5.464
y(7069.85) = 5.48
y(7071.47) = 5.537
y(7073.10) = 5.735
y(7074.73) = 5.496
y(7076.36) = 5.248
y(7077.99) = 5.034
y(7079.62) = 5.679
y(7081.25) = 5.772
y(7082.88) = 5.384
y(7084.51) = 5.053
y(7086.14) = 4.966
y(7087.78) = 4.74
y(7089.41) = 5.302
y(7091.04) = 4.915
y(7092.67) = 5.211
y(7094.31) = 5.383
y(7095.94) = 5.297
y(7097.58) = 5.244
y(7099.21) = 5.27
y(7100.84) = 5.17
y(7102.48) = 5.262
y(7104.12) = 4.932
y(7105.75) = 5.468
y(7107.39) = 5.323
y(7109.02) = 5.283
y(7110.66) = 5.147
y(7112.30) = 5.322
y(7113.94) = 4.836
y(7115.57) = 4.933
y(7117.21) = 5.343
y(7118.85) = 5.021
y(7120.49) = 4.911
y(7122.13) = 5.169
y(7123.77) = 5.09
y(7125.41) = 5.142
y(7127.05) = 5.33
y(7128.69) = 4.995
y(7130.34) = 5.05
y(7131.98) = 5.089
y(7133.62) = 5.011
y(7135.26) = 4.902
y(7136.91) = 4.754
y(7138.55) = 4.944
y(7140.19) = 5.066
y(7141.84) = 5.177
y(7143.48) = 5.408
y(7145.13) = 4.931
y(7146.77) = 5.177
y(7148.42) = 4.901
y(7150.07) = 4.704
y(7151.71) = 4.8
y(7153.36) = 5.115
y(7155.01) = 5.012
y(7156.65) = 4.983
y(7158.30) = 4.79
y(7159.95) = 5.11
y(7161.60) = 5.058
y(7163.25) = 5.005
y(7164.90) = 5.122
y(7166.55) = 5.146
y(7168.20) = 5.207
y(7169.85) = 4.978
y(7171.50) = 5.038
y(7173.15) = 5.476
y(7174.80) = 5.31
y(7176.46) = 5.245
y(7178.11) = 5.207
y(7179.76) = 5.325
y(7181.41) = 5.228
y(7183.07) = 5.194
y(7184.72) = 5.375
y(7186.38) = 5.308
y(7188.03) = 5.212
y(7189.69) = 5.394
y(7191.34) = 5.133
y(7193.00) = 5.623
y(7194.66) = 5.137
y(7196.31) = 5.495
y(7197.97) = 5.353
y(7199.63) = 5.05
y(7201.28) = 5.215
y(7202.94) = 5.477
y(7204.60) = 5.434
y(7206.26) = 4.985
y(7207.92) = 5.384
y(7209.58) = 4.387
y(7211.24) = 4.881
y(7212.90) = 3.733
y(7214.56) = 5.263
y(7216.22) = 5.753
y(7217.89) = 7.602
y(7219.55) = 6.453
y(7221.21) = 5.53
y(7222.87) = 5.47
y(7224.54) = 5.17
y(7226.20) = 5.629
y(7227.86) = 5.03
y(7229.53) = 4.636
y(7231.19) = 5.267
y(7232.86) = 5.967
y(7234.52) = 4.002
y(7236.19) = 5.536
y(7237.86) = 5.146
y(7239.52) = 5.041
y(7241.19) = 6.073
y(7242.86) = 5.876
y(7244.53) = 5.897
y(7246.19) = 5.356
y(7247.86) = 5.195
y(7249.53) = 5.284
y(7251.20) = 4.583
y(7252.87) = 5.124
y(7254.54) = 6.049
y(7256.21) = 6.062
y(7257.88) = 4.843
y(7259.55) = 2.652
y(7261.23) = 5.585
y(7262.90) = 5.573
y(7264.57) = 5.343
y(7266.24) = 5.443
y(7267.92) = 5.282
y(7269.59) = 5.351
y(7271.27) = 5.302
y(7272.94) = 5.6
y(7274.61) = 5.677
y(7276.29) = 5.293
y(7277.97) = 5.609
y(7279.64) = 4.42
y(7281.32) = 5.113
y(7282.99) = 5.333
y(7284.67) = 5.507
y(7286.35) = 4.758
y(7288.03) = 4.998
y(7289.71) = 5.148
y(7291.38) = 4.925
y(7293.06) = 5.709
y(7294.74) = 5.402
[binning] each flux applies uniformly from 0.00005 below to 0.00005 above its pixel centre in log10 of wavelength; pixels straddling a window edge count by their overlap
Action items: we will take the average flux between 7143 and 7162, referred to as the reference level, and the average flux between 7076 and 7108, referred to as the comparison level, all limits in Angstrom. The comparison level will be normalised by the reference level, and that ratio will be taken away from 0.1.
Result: -0.95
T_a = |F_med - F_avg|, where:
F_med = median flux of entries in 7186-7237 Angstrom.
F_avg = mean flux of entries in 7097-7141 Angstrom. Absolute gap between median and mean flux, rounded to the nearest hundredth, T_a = 0.20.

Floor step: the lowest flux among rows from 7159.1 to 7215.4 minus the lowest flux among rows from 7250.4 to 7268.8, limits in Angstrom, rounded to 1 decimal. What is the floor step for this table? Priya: 1.1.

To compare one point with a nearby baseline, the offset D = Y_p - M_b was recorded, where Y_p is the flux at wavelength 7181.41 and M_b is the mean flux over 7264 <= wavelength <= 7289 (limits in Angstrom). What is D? -0.04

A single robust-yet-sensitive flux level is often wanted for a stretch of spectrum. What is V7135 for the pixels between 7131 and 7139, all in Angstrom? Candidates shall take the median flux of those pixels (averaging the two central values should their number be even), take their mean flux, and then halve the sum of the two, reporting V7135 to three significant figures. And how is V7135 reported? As 4.94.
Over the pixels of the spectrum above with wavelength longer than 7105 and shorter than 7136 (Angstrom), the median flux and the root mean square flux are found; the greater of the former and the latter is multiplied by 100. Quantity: 513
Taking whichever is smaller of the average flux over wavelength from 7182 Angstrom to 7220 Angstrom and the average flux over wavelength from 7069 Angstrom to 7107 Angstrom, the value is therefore 5.29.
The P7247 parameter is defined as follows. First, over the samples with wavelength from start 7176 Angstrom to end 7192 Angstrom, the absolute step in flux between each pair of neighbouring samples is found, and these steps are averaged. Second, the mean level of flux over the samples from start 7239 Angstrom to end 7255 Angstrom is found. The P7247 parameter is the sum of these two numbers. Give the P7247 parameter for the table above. 5.6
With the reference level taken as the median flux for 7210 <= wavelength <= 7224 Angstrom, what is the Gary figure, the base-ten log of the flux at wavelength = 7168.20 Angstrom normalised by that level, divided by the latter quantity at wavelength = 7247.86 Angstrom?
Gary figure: 1.0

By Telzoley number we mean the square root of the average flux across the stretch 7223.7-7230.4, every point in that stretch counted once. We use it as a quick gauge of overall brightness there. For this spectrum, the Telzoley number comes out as 2.26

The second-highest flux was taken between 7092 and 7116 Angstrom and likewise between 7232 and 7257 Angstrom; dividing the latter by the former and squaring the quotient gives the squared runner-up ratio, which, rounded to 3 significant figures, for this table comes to 1.27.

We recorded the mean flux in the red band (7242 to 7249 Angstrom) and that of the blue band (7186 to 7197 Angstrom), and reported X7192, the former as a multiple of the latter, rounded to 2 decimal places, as 1.05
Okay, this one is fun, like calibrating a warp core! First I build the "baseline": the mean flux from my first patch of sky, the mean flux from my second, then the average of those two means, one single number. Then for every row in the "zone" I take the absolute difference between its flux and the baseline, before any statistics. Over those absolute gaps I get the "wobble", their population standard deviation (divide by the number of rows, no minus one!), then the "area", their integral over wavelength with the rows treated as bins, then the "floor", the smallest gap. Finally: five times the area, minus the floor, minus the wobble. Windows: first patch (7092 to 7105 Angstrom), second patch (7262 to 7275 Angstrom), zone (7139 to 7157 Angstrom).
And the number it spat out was 29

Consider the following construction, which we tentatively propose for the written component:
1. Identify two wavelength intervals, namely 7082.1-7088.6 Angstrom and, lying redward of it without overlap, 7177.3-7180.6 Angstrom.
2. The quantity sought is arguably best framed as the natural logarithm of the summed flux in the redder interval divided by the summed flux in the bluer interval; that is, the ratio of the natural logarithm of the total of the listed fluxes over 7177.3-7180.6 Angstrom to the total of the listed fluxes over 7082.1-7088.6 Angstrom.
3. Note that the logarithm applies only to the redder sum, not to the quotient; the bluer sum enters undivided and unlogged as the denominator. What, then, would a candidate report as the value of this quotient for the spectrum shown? 0.117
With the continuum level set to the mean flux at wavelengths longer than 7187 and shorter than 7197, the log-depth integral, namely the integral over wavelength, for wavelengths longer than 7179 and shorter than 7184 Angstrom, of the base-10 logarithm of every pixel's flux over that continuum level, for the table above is -0.034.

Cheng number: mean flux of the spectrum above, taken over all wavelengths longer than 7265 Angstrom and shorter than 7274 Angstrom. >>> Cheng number 5.40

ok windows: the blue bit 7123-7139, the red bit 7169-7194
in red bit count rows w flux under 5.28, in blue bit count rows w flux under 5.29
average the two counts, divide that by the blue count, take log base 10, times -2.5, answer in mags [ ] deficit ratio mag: 0.06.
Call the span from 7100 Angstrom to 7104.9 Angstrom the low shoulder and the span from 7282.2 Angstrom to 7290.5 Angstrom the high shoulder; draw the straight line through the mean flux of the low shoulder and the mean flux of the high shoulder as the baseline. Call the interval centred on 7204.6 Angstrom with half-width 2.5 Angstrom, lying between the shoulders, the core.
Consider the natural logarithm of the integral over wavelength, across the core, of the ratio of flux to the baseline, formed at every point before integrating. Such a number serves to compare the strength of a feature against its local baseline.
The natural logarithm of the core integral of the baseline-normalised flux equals 1.64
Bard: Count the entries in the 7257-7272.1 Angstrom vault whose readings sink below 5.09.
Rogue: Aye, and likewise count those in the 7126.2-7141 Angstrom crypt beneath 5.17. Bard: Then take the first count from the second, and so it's 6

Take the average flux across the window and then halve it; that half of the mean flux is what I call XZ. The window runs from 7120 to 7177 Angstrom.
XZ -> 2.53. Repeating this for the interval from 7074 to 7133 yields 2.59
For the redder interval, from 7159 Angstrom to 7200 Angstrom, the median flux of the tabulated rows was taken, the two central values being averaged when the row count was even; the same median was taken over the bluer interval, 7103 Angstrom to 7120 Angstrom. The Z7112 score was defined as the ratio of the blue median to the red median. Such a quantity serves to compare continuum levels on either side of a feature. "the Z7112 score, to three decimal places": 1.002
